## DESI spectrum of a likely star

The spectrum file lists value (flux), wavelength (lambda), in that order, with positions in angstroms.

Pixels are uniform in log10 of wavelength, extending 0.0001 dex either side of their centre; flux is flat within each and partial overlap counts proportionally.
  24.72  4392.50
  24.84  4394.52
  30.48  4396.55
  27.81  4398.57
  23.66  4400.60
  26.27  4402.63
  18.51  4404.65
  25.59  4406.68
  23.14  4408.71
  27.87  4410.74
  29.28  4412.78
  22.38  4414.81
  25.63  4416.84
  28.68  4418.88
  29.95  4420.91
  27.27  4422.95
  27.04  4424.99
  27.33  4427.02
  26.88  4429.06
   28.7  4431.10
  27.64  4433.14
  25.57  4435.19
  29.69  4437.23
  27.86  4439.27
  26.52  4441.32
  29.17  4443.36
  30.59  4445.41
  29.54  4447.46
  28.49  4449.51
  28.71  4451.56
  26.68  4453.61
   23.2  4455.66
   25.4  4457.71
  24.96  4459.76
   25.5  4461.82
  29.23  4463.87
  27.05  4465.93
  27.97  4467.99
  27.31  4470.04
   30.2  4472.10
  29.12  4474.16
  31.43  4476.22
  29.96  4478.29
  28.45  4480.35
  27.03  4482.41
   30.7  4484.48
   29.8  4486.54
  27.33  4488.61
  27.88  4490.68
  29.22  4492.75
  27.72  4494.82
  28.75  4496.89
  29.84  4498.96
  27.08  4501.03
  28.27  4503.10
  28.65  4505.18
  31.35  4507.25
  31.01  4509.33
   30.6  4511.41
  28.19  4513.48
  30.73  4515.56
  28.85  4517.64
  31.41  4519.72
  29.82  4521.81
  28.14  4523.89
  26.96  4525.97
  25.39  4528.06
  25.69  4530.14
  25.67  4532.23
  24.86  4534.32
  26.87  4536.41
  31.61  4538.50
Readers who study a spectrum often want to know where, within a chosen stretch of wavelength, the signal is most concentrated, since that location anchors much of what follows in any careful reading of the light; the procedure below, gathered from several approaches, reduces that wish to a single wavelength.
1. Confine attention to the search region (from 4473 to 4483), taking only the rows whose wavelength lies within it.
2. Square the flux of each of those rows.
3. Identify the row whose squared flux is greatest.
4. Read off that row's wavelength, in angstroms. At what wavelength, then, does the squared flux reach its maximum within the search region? 4476.22 angstroms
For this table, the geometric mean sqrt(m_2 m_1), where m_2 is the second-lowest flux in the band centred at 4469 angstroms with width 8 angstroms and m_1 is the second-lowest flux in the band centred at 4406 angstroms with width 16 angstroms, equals 25.1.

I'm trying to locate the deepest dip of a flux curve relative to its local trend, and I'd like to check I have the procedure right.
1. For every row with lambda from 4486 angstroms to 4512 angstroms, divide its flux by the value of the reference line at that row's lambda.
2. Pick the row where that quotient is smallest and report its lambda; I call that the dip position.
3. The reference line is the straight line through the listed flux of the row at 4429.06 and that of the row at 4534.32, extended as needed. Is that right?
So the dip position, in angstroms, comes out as 4488.61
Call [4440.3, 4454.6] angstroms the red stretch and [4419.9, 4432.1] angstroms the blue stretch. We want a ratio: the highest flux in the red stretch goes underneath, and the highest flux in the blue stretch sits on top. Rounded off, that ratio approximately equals 0.98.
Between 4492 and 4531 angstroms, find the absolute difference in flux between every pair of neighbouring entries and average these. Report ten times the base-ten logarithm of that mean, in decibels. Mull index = 1.8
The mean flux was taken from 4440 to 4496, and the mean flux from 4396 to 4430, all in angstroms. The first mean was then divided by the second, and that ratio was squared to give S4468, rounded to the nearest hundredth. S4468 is 1.14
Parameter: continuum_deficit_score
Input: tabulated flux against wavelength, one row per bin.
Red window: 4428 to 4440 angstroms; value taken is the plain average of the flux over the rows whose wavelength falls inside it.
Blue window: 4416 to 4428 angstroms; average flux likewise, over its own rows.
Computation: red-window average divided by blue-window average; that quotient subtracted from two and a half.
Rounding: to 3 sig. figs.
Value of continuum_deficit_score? 1.50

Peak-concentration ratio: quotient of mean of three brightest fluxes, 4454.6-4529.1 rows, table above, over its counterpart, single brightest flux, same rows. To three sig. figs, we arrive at 0.999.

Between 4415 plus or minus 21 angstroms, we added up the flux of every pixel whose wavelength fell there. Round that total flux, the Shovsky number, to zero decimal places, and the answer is 555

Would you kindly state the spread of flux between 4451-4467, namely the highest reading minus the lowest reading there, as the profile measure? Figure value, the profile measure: 6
